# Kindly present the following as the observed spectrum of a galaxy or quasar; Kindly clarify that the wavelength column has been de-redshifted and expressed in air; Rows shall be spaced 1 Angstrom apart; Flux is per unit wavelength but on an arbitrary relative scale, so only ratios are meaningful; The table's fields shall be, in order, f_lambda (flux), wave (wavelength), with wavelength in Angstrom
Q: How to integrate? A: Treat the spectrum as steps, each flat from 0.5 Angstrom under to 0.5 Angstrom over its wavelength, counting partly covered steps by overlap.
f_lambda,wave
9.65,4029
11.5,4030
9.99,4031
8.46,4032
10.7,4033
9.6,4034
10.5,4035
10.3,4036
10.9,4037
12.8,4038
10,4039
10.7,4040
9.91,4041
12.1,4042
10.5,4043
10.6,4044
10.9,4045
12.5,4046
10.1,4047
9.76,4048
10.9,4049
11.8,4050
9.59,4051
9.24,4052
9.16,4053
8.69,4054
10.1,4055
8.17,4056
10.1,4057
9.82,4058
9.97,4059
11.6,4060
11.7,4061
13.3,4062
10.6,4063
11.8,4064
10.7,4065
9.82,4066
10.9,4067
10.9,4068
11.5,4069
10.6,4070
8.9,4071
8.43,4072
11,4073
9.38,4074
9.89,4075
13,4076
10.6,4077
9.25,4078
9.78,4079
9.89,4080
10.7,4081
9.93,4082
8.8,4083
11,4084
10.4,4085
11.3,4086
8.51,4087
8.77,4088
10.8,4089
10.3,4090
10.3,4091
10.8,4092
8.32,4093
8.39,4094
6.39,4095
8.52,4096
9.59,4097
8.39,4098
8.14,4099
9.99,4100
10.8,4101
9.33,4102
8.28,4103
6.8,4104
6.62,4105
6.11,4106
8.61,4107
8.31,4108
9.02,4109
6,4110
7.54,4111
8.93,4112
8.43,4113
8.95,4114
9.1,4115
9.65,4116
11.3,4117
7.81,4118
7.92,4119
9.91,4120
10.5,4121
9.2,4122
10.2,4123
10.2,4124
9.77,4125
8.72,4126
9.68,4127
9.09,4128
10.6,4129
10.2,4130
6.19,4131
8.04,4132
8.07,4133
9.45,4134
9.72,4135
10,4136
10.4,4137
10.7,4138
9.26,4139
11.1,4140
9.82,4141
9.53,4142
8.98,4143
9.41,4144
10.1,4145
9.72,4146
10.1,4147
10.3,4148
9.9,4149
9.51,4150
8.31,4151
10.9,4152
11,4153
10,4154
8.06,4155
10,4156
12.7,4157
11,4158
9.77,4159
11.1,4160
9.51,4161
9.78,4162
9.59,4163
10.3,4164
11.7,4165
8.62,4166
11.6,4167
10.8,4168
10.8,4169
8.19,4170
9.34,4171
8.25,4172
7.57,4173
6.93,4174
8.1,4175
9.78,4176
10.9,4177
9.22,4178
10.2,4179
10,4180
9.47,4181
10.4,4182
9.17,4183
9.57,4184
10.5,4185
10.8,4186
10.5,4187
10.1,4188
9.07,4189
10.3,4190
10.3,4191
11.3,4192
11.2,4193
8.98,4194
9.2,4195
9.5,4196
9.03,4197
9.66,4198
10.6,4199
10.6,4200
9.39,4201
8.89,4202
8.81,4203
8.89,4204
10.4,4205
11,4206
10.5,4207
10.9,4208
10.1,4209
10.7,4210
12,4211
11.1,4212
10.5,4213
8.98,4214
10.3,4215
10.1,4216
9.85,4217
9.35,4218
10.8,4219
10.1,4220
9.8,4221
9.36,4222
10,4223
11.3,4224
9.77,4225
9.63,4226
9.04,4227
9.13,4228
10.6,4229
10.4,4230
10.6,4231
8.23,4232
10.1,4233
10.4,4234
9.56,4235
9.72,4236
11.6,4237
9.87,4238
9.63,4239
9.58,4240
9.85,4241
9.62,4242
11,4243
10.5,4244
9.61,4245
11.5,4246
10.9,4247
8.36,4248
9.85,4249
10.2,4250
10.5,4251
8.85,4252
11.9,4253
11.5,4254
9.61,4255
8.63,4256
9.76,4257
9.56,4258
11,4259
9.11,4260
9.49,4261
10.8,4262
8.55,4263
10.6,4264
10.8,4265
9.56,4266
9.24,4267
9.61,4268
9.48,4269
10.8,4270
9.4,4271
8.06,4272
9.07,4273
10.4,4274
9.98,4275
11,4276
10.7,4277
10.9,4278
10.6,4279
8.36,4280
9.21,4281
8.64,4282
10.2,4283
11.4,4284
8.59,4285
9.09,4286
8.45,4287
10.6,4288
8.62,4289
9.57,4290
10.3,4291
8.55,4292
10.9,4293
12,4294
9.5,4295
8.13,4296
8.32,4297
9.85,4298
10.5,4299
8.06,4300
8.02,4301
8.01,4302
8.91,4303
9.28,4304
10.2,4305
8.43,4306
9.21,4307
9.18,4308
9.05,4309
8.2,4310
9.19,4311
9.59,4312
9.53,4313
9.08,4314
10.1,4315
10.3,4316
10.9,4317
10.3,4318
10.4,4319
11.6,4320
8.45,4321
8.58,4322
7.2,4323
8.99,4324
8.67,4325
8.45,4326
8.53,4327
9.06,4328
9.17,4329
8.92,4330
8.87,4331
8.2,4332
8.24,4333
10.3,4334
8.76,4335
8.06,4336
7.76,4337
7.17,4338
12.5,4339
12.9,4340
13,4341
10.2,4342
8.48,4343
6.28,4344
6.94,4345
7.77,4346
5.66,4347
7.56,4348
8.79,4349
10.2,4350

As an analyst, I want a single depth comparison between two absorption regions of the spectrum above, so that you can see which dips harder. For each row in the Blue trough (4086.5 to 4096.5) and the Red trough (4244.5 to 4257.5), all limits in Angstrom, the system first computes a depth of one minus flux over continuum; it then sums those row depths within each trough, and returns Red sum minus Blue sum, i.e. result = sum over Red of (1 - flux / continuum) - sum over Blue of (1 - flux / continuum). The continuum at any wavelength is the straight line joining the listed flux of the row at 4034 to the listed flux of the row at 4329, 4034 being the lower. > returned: -1.6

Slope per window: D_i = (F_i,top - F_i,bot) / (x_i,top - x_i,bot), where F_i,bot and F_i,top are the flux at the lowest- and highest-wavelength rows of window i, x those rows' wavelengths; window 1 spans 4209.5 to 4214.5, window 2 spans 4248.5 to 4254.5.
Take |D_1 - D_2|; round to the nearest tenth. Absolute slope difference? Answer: 0.8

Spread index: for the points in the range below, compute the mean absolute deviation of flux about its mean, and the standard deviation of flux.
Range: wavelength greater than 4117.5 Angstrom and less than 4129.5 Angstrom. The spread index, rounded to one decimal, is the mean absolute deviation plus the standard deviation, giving 1.7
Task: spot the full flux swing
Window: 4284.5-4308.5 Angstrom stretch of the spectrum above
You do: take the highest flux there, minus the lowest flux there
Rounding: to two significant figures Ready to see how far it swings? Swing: 4.0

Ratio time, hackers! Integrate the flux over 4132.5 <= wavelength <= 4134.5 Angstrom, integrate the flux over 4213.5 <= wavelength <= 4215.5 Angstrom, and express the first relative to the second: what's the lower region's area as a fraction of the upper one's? 0.91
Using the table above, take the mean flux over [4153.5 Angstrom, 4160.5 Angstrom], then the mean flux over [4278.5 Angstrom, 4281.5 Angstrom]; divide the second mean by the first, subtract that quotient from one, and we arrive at 0.10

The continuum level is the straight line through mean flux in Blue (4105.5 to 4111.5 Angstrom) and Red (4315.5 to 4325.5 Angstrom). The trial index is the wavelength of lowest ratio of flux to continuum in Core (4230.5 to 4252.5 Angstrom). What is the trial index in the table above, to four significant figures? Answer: 4248 Angstrom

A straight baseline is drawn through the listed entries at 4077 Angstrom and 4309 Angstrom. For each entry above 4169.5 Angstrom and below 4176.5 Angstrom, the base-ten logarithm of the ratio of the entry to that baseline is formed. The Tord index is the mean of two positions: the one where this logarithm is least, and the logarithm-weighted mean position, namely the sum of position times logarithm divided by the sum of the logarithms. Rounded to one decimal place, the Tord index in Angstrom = 4173.5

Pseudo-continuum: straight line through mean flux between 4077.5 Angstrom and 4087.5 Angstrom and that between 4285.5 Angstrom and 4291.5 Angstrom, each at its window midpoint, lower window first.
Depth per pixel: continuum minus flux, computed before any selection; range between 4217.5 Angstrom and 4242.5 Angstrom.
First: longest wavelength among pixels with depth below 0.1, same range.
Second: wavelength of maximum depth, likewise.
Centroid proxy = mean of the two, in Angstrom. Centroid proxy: 4237.0 Angstrom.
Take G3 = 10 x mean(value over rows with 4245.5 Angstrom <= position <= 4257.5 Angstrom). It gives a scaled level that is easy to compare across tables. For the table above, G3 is 101.3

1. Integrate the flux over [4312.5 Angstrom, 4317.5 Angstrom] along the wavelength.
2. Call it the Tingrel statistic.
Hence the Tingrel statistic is 50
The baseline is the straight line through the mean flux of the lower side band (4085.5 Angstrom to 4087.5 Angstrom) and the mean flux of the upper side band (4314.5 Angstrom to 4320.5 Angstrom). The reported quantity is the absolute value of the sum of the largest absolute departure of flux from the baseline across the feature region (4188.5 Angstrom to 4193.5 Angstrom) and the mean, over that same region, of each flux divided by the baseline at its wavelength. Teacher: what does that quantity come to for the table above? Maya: 2.16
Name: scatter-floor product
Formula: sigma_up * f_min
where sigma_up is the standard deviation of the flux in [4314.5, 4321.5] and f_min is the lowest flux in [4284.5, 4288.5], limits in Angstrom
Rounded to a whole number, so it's 8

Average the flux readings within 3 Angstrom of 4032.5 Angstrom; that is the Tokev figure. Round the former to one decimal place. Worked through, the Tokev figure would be 10.1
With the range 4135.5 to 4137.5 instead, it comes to 10.2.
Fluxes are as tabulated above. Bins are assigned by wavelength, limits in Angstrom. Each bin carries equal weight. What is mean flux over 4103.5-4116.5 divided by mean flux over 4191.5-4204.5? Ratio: 0.83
